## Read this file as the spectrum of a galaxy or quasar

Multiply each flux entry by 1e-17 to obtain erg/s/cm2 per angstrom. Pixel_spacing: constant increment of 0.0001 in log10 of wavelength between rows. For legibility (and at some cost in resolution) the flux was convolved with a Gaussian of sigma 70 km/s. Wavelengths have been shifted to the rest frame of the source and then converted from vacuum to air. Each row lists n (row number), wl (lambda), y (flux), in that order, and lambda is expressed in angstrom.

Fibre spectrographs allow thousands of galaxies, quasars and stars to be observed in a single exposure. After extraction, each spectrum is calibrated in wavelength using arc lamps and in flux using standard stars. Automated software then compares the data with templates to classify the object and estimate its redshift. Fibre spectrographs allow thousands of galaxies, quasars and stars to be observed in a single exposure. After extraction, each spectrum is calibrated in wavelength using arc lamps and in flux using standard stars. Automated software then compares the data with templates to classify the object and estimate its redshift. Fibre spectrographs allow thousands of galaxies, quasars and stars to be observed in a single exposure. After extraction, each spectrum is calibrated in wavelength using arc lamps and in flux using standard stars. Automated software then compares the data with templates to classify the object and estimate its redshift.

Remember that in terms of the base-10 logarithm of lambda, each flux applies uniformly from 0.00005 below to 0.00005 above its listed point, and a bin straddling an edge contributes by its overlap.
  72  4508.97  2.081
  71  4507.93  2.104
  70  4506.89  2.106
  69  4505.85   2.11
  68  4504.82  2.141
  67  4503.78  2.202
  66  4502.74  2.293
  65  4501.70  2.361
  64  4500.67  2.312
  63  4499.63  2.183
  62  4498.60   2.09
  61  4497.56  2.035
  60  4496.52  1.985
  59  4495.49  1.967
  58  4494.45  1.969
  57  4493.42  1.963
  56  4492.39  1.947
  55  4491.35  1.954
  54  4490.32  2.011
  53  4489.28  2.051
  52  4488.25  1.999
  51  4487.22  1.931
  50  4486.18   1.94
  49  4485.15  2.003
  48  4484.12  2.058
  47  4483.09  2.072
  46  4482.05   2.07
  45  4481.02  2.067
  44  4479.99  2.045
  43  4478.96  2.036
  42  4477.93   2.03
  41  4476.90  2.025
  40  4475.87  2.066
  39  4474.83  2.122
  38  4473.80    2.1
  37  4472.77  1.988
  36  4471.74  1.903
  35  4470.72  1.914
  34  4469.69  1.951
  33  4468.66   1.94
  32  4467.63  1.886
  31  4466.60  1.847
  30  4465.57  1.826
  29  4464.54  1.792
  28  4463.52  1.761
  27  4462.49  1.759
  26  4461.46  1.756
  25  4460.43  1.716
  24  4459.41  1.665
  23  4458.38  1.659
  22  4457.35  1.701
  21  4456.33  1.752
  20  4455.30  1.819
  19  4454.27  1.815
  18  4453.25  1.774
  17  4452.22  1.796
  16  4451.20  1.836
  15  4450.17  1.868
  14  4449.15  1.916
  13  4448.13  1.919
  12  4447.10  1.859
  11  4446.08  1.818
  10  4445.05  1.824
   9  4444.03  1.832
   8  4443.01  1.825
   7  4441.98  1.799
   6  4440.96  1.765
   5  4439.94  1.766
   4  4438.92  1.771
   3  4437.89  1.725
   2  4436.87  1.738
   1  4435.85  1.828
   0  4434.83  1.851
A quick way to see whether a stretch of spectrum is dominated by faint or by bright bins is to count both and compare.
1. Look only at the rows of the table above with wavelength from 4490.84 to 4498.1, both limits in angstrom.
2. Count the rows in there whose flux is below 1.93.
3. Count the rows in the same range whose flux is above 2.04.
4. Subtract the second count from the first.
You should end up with 0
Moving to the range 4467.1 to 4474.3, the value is 2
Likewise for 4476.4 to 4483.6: -4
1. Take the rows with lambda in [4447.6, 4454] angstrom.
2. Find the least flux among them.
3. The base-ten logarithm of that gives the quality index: 0.25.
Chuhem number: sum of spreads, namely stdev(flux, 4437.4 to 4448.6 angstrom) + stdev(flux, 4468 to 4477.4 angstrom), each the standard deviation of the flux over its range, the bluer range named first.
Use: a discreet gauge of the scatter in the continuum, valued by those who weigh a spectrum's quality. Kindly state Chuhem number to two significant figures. 0.13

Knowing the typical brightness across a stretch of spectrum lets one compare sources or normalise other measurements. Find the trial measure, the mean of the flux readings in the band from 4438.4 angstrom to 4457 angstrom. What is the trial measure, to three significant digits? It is 1.82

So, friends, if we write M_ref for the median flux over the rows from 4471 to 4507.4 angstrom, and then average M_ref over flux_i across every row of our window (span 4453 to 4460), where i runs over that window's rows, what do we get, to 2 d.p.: 1.18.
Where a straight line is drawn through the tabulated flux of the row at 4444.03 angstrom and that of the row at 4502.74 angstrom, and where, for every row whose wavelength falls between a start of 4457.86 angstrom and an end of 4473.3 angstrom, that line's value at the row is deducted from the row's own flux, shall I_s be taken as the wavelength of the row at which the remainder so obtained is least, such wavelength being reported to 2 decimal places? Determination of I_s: 4459.41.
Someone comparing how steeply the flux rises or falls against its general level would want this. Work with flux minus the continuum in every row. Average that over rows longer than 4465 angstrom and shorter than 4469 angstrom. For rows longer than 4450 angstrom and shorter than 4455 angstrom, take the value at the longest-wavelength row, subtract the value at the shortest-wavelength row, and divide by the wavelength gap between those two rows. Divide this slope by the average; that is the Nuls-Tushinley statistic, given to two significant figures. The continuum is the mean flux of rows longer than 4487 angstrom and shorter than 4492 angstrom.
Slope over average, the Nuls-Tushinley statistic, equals 0.11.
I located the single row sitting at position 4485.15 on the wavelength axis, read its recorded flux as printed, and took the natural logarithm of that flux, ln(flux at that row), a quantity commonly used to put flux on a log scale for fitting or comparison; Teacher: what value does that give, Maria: 0.69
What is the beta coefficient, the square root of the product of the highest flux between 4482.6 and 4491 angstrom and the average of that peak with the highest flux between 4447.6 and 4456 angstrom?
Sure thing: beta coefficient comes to 2.03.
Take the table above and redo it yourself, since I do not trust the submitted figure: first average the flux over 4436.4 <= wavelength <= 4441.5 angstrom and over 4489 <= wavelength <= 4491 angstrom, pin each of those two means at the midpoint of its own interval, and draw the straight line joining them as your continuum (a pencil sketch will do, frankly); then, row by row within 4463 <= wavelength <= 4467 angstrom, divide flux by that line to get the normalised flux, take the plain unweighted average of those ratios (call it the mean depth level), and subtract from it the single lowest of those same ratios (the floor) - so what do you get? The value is 0.020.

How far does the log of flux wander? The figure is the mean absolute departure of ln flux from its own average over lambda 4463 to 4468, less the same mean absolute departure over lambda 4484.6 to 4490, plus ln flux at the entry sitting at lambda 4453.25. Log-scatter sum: 0.574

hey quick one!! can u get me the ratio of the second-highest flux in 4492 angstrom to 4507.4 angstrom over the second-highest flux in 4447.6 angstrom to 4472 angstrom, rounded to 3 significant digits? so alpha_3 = 1.19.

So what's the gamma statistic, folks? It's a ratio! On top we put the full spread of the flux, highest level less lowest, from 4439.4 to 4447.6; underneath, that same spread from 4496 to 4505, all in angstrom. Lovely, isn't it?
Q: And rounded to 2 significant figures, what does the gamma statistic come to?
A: 0.25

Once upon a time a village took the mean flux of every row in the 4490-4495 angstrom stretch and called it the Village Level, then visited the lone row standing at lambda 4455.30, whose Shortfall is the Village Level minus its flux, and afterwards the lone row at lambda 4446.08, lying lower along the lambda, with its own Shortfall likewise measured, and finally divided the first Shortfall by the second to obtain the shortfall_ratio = 1.0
